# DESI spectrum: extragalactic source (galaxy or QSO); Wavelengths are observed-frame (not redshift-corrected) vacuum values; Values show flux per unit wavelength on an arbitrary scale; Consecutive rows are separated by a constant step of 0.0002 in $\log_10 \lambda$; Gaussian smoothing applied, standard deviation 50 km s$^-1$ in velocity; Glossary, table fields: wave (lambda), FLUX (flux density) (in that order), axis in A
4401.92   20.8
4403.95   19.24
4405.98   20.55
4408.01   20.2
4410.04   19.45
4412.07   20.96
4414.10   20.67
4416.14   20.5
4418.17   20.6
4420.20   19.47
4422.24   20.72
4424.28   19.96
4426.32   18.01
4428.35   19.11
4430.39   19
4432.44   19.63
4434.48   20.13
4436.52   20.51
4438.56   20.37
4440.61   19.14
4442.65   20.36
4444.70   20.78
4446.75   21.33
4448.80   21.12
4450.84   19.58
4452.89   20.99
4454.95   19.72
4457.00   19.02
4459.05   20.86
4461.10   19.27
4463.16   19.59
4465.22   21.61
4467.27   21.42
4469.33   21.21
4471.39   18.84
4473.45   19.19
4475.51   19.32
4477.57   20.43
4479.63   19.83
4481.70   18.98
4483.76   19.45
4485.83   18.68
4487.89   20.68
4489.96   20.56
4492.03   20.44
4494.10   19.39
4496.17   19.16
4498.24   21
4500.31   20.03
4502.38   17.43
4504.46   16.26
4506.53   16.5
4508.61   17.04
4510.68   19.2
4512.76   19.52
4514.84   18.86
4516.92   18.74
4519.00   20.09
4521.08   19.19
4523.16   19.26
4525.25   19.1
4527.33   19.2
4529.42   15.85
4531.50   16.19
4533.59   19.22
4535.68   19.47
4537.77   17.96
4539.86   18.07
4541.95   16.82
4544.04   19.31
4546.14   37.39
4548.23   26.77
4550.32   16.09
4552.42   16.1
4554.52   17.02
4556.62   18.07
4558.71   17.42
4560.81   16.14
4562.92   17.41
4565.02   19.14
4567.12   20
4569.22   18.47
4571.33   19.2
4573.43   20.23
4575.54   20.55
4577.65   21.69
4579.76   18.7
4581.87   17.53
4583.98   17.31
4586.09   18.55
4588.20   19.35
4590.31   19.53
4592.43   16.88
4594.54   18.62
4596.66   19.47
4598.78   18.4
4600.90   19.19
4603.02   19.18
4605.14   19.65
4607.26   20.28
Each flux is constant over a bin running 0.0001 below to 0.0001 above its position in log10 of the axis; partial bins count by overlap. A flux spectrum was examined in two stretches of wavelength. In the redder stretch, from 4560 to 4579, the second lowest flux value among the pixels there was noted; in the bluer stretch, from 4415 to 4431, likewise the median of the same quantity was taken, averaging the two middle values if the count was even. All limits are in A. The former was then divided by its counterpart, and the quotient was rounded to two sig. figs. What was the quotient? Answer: 0.88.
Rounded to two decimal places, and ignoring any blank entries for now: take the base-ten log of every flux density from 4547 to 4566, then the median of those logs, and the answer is 1.24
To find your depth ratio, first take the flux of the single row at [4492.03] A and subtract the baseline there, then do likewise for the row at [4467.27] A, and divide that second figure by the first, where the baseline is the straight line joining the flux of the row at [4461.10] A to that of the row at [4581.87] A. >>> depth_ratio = 1.4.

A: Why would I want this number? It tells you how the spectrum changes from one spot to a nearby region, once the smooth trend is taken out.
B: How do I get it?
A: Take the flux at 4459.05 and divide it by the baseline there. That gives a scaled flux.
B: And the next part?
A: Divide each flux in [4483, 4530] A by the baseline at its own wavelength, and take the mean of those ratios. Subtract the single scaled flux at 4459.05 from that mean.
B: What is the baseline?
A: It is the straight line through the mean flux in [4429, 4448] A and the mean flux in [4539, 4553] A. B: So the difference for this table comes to -0.12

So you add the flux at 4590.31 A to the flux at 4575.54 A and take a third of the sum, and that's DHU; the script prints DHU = 13.36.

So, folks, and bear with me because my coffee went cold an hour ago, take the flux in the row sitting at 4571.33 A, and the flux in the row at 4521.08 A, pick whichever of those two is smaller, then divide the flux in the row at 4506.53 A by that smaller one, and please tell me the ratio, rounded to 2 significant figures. 0.86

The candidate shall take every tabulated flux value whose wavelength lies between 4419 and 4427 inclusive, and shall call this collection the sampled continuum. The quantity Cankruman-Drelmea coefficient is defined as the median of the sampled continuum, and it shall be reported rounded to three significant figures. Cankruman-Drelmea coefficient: 19.7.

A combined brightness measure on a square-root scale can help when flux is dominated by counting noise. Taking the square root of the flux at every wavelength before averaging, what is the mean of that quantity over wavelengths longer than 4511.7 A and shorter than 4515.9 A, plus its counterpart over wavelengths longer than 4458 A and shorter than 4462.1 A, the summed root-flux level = 8.86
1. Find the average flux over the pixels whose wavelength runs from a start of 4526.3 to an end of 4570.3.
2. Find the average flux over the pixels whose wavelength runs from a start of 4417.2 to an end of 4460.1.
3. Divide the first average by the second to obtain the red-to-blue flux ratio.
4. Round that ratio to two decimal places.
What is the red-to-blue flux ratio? 0.96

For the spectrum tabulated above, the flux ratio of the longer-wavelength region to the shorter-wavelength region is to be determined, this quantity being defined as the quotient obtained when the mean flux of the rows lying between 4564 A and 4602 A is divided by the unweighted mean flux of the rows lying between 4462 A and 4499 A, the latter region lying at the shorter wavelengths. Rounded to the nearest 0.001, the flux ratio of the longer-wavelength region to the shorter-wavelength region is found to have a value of 0.953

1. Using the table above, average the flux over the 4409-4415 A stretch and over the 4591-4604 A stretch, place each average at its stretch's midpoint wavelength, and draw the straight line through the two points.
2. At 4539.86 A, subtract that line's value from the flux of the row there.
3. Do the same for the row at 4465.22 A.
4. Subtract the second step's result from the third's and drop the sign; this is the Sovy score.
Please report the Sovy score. 2.8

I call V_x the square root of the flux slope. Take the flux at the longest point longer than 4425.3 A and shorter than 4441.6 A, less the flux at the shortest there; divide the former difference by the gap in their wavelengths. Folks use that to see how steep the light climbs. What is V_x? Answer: 0.28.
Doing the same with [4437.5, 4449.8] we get 0.27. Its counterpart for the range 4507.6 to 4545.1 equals 0.25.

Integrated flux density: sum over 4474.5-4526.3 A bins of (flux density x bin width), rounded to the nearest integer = 993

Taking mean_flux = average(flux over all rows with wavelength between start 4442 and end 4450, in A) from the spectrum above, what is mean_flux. 20.9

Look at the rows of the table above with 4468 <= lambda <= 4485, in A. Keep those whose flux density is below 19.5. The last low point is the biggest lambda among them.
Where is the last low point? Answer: 4483.76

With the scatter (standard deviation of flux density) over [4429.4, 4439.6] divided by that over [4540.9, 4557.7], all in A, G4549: 0.08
